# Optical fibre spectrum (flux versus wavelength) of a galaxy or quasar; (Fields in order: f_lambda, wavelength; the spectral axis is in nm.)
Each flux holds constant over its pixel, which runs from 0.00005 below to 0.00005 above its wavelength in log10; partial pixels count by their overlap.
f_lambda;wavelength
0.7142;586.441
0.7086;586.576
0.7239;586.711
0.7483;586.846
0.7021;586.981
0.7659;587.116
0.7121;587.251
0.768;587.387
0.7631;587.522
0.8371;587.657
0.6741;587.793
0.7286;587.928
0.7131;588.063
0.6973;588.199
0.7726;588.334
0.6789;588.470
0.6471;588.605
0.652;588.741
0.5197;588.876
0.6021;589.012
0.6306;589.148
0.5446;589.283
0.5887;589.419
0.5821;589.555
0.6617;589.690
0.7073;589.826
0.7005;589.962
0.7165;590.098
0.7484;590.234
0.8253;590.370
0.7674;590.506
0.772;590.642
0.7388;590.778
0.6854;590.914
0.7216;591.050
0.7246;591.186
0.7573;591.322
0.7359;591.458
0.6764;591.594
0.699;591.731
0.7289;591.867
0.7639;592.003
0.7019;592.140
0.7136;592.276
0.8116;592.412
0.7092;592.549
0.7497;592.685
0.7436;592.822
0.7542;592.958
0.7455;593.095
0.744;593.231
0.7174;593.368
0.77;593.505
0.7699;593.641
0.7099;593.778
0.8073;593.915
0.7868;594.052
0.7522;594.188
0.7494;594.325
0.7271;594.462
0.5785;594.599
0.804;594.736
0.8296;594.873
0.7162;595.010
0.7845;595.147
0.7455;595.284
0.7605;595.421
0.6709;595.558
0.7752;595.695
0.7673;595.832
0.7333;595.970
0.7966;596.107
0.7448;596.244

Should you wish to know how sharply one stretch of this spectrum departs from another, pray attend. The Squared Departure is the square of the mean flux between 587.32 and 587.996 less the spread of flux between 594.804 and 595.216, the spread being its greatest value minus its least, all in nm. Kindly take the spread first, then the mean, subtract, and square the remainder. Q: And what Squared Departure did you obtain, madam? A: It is 0.41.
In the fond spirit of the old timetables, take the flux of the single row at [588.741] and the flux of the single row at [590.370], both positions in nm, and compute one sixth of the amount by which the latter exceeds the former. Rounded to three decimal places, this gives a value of 0.029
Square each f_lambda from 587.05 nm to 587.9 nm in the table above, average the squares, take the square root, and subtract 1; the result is -0.245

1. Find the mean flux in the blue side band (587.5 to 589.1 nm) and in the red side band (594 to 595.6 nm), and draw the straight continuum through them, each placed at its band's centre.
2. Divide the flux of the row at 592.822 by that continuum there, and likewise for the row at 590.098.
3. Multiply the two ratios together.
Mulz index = 1.04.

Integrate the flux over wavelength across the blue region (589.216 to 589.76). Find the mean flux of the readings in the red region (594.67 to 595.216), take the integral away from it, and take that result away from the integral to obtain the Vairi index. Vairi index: -0.14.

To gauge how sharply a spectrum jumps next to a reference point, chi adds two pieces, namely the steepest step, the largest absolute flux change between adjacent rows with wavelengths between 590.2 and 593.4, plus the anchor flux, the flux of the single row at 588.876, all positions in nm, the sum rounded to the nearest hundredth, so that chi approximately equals 0.62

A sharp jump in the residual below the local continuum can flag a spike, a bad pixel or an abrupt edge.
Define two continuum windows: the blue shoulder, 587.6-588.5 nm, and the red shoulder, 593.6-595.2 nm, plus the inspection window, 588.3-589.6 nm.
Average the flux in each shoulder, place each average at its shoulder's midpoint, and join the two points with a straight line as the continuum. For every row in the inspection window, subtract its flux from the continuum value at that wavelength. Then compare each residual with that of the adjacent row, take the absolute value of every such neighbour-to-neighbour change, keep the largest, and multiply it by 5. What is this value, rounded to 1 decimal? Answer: 0.7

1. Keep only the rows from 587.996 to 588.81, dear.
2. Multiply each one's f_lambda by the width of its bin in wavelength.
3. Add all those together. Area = 0.564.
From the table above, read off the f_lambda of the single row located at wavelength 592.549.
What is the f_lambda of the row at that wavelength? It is 0.7092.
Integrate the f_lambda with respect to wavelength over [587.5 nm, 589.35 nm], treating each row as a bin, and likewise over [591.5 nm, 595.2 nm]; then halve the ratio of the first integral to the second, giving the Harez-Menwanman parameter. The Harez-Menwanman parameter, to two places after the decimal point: 0.23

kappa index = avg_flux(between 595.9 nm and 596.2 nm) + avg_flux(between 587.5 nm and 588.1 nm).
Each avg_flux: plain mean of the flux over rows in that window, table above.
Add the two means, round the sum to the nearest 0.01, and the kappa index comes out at 1.51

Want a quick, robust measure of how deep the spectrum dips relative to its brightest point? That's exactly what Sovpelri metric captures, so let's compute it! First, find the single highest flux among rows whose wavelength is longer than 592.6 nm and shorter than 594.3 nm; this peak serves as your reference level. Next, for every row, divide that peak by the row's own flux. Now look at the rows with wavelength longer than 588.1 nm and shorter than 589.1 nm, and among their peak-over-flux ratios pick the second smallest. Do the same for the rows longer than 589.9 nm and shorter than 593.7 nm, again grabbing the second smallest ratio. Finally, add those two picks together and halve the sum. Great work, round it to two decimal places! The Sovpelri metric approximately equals 1.08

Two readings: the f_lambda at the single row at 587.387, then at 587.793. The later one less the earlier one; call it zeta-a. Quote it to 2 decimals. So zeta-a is -0.09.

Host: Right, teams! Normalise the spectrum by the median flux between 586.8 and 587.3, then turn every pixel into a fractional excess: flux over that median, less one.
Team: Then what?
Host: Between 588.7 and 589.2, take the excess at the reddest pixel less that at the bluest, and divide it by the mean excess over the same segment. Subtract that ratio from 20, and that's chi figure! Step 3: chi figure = 19.8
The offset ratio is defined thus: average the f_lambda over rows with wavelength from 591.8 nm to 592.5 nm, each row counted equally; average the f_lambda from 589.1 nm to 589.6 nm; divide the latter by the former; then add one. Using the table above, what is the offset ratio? 1.79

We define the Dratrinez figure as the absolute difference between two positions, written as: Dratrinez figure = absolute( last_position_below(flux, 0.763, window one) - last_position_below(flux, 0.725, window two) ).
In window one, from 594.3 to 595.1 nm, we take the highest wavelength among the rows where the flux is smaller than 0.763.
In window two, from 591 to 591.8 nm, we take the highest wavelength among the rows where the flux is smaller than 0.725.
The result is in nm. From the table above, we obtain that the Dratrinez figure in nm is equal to 3.28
